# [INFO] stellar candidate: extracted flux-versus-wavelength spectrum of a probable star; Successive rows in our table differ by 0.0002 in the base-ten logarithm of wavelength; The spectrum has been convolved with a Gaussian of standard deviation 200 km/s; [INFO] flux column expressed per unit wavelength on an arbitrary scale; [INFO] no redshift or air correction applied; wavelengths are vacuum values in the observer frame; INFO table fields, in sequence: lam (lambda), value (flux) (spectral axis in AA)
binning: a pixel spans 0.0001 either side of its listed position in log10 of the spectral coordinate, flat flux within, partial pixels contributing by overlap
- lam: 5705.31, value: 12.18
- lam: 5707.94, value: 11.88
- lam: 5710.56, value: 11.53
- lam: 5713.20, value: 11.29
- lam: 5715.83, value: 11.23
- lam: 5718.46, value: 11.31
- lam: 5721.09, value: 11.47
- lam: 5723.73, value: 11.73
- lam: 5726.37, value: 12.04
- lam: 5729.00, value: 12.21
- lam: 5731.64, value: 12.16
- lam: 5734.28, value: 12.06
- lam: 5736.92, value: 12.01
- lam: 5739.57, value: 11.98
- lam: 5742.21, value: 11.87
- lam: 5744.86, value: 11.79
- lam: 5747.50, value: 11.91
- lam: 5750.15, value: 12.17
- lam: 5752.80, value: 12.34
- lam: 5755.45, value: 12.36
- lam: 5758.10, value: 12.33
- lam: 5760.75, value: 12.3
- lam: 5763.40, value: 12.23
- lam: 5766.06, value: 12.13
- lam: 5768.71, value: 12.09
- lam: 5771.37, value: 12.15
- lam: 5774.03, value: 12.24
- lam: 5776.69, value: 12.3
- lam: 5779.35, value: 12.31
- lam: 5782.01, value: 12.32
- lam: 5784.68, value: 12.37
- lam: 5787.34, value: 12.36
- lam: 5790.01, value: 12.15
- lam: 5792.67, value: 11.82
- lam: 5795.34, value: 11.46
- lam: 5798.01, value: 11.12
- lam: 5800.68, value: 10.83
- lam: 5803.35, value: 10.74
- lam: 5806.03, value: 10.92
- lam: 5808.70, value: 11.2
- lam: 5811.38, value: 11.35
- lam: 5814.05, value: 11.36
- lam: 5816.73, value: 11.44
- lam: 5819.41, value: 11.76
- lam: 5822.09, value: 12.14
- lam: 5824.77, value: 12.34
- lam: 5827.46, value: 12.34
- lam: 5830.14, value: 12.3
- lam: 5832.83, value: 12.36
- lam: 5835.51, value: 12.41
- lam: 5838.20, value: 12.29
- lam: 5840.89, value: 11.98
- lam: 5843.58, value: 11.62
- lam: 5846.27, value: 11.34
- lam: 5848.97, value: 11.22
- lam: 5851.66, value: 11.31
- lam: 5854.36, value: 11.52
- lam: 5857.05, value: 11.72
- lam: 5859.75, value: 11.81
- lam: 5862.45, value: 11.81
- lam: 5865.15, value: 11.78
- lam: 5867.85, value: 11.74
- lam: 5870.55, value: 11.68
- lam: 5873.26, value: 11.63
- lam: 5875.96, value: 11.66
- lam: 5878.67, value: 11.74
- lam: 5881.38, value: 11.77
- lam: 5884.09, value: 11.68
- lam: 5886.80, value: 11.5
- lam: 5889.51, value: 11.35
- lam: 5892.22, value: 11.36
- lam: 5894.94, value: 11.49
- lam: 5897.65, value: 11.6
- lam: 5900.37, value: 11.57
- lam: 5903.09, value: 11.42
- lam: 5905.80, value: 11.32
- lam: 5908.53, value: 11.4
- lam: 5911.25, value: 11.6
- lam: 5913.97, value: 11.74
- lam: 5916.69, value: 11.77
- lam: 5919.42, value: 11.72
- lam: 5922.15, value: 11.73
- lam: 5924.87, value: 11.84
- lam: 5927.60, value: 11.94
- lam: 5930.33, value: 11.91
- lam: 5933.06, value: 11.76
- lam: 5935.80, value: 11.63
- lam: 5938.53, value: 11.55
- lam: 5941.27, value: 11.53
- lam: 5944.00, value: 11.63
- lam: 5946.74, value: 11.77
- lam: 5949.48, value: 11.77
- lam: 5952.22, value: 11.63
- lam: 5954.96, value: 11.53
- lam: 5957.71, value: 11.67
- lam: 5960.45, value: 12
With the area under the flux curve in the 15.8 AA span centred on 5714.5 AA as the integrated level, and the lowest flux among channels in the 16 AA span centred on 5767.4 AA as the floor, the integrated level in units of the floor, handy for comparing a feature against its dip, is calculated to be 15.0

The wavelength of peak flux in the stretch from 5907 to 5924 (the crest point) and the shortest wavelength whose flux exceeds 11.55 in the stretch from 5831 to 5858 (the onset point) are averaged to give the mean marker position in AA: 5874.8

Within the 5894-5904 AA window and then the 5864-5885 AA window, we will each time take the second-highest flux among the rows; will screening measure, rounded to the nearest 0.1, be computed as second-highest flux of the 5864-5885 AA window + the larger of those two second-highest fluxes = 23.5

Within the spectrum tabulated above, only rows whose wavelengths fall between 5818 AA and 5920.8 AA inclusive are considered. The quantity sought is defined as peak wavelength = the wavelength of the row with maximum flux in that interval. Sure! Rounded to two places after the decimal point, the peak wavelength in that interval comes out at 5835.51 AA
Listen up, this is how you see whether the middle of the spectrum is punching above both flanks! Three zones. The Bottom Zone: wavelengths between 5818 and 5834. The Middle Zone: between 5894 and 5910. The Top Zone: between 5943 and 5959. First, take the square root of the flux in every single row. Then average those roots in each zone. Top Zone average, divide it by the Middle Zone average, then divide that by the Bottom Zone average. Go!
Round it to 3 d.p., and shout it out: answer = 0.289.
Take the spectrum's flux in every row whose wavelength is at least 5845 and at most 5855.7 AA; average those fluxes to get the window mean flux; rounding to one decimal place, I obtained 11.3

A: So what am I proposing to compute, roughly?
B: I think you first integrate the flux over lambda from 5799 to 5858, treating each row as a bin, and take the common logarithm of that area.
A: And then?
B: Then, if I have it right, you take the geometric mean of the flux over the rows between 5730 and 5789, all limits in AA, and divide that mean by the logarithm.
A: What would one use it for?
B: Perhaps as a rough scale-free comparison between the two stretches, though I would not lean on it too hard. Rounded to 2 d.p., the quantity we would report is 4.29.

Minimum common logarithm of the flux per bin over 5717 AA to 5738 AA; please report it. 1.05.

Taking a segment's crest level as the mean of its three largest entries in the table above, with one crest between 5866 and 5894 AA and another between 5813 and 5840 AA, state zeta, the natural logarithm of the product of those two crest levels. 4.98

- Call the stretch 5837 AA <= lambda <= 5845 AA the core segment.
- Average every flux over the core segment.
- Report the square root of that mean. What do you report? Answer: 3.46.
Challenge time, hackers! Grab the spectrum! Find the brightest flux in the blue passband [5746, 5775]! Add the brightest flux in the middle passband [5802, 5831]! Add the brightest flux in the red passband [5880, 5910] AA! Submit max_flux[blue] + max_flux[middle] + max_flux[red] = 36.5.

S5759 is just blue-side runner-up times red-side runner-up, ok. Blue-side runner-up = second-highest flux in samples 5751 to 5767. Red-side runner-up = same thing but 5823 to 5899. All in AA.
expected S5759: 153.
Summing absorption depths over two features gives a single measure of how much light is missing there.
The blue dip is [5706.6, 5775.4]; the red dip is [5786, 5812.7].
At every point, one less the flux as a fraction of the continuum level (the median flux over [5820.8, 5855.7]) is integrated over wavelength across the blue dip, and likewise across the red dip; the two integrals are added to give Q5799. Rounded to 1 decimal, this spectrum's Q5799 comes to 2.7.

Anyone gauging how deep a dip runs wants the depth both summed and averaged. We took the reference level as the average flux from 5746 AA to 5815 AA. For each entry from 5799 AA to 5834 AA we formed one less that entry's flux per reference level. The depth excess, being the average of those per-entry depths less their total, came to -0.3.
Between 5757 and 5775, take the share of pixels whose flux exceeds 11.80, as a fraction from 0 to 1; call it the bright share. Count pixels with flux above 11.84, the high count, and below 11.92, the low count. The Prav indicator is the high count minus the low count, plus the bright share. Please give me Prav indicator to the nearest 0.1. 8.0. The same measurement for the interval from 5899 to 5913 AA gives -5.0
